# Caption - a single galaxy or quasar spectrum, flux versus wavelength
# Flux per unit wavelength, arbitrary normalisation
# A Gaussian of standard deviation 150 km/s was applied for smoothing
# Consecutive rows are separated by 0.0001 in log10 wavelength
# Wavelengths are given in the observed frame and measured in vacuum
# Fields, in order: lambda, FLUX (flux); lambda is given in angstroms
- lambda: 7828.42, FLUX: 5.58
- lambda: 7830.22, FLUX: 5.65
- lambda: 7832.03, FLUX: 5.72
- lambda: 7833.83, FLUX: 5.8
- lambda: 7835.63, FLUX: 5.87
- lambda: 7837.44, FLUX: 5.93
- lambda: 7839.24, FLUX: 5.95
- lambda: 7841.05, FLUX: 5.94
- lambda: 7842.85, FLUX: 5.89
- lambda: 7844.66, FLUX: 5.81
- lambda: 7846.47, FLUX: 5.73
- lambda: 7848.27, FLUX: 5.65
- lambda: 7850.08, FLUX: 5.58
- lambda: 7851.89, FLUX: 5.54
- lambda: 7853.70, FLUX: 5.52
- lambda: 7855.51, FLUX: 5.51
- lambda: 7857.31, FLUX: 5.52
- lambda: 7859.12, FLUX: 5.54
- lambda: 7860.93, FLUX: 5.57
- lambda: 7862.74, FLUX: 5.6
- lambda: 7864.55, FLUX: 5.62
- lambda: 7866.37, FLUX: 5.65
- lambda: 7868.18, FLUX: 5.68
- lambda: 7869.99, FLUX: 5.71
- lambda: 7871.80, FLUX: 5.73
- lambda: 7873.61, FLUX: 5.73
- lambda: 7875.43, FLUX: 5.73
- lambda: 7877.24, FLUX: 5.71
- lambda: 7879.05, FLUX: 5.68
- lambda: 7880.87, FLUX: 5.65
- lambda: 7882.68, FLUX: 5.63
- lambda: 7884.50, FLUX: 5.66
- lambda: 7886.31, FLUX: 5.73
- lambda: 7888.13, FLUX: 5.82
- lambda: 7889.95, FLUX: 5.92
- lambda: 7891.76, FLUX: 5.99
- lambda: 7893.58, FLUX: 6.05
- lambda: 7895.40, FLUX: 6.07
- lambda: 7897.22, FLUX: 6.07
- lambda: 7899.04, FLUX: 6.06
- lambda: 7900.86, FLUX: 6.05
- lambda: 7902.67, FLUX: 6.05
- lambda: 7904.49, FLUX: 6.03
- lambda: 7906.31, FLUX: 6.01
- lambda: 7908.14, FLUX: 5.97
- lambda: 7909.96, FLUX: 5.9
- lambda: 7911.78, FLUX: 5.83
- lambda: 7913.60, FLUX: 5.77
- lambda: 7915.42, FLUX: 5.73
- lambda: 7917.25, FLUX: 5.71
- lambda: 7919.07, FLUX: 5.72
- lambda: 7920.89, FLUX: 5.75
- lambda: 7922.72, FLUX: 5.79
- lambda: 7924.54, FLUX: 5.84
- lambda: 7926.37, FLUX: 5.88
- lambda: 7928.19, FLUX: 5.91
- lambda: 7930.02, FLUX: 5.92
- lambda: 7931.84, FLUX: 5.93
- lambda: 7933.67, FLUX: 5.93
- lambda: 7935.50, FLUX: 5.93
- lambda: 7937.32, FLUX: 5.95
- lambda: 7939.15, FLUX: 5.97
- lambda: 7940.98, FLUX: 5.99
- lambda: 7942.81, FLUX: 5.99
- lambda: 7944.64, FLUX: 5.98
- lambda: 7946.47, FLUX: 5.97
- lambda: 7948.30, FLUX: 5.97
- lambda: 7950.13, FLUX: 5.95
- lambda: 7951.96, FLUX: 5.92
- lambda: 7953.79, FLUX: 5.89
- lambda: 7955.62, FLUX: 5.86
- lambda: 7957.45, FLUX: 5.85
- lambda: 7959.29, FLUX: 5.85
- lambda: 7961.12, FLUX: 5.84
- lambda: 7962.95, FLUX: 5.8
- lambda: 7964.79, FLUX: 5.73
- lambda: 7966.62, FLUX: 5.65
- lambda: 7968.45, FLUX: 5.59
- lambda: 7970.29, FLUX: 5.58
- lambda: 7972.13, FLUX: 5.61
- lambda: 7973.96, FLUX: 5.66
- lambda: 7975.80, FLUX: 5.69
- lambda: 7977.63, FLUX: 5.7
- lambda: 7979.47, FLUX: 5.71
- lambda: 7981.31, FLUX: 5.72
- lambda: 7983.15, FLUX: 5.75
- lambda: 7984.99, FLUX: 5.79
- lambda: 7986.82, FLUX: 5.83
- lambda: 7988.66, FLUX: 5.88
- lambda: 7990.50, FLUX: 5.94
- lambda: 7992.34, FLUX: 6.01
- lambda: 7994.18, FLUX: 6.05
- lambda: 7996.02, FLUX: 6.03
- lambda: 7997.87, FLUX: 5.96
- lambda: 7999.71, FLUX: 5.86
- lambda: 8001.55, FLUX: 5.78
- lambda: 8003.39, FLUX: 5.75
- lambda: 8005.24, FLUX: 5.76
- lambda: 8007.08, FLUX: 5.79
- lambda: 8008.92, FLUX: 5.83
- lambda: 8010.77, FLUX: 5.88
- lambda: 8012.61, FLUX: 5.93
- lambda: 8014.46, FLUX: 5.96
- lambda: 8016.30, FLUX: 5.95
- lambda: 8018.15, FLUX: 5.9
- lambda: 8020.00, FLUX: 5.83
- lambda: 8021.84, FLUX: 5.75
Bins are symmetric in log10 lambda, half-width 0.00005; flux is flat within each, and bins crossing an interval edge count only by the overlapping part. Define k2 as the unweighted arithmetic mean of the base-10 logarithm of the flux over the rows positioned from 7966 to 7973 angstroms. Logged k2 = 0.749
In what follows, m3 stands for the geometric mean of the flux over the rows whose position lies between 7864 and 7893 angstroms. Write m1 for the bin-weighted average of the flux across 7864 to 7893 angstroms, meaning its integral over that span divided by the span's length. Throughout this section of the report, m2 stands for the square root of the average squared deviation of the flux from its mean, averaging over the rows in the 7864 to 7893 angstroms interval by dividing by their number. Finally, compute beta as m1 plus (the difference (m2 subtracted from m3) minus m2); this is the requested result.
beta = 11.26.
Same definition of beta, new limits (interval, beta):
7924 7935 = 11.74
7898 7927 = 11.51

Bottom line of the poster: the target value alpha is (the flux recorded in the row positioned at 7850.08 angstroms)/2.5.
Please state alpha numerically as 2.232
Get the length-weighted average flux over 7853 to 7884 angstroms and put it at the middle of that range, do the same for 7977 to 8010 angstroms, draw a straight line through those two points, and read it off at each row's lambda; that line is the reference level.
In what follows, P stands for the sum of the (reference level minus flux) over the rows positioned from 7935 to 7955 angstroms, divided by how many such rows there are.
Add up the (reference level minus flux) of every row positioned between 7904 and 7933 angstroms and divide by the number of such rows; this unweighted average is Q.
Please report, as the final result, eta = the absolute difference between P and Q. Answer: 0.06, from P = -0.19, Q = -0.14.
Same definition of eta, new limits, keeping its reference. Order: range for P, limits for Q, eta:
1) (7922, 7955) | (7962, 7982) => 0.31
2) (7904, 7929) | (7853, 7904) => 0.02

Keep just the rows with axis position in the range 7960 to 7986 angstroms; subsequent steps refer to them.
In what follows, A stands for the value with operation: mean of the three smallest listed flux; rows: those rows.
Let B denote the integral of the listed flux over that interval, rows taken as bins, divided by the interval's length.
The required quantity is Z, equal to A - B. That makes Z -0.11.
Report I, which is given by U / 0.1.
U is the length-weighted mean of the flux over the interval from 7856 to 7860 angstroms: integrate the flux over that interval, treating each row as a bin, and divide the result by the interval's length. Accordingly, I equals 55.4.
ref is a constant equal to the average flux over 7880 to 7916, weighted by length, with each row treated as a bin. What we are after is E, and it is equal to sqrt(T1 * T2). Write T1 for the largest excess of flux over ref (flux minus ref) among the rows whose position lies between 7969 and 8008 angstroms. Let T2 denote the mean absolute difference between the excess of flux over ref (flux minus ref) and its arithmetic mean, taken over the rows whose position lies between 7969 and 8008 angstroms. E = 0.13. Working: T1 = 0.15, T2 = 0.109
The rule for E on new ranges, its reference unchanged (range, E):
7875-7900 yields 0.16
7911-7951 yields 0.09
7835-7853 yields 0.08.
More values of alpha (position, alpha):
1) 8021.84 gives 2.300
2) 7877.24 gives 2.284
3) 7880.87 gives 2.260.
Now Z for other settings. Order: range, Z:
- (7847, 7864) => -0.05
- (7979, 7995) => -0.13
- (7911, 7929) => -0.07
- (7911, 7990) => -0.23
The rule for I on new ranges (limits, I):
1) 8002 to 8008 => 57.7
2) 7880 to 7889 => 57.0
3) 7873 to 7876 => 57.2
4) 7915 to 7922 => 57.2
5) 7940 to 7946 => 59.8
